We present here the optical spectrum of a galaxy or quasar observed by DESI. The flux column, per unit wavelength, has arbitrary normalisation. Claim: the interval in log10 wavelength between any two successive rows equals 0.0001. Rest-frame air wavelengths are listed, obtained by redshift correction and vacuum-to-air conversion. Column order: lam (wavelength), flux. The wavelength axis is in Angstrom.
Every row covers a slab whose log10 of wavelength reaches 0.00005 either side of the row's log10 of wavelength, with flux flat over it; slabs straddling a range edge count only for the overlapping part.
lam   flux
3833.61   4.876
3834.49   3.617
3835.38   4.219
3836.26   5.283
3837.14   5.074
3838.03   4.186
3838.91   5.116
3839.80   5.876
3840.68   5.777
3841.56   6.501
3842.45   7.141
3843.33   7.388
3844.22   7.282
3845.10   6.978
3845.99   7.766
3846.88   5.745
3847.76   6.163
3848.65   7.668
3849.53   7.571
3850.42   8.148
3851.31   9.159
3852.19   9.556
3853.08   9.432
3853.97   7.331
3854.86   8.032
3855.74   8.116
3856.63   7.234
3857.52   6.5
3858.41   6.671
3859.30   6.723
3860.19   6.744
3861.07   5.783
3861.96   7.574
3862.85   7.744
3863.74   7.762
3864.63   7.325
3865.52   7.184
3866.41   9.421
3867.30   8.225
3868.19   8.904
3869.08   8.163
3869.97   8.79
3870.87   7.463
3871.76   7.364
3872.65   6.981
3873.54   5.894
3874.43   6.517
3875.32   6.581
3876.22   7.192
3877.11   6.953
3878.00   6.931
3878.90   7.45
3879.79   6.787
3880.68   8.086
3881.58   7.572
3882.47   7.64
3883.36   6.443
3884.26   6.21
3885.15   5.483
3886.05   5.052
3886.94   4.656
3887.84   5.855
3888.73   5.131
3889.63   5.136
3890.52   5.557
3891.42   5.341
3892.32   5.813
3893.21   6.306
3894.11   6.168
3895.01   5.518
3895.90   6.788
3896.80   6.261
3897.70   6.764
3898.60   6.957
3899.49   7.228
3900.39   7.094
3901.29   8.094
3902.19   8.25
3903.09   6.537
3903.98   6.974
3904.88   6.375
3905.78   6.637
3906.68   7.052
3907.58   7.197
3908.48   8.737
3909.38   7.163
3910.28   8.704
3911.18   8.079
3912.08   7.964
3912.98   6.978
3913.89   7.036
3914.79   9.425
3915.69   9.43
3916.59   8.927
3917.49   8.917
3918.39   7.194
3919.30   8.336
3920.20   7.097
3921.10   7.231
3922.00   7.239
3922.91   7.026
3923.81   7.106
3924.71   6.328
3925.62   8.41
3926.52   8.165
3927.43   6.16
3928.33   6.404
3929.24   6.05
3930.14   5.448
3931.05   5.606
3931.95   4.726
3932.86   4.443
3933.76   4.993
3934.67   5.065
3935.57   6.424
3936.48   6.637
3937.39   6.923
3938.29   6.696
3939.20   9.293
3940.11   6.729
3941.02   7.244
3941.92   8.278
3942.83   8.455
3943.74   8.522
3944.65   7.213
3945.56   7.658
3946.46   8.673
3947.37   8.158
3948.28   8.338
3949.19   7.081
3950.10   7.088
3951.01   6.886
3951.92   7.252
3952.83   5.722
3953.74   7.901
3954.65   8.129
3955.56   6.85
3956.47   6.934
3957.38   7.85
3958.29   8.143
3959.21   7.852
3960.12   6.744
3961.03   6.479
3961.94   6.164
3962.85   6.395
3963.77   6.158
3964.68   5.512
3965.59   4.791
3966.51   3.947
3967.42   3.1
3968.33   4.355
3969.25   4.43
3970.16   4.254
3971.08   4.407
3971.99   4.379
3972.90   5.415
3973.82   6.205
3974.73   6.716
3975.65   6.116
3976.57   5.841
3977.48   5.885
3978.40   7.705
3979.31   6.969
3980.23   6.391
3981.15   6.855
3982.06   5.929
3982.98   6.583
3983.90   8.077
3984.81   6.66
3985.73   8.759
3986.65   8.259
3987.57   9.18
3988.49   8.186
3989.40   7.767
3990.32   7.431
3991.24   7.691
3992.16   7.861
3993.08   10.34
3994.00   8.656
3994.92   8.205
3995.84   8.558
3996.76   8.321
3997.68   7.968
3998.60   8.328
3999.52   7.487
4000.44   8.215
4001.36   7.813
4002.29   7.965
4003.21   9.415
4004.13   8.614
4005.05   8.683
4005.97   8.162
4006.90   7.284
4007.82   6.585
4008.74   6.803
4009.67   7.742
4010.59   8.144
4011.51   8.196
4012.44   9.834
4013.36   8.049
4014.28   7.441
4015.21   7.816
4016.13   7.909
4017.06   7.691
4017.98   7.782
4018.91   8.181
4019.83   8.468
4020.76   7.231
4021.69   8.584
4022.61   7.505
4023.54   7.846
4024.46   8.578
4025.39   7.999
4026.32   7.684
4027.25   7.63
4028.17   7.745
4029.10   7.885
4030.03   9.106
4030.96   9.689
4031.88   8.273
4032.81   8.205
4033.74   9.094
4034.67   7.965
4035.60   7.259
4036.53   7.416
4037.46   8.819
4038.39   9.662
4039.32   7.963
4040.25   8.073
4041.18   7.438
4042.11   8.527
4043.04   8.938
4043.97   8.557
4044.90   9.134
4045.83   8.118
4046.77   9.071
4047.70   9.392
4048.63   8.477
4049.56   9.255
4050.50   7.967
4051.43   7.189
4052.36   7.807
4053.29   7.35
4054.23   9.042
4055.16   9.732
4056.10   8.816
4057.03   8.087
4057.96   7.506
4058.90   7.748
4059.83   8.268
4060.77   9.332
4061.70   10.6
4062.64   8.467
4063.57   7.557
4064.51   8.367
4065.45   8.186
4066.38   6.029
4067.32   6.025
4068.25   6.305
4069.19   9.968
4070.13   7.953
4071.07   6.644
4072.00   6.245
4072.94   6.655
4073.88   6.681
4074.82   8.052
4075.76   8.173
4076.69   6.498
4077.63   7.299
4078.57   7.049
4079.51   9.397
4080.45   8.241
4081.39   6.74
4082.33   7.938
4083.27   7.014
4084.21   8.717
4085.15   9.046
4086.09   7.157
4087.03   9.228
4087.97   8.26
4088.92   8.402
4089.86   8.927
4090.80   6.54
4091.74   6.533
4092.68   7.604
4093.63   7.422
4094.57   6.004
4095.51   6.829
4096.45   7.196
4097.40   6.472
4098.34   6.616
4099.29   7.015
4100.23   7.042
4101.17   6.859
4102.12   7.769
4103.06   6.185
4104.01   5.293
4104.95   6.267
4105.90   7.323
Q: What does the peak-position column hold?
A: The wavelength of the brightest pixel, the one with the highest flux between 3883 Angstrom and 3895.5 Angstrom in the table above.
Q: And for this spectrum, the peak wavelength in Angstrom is 3883.36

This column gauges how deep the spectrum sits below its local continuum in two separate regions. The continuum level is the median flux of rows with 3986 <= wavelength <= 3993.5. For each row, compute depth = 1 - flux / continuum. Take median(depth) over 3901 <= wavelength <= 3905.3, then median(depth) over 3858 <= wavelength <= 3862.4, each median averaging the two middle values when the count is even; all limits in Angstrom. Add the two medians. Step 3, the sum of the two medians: 0.3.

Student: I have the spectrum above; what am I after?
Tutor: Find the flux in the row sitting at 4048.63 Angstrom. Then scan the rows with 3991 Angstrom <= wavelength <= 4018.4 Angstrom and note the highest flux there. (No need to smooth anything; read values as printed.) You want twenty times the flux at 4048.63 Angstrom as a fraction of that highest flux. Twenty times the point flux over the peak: 16.4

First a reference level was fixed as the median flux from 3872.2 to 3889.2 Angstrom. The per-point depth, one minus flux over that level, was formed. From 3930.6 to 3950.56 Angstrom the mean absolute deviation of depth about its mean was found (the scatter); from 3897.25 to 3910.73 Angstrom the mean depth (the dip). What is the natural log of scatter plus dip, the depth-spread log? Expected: -3.0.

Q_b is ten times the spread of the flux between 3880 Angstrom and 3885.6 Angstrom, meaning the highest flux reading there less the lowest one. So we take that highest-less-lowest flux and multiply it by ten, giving 26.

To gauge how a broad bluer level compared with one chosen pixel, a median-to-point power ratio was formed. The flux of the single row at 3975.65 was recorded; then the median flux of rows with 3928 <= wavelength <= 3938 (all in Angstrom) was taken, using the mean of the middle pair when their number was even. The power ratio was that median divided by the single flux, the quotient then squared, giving 0.84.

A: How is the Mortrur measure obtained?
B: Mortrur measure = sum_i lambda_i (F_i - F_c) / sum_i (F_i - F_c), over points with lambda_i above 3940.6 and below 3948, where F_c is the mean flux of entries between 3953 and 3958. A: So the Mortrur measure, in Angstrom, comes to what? 3944.7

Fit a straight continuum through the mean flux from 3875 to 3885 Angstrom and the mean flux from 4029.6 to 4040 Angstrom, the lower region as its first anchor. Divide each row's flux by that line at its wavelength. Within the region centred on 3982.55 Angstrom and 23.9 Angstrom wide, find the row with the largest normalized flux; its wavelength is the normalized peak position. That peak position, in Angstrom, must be 3993.08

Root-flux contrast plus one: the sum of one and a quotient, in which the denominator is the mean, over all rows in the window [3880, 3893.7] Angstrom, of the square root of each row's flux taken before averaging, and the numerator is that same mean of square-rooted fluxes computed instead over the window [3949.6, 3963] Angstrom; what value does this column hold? 2.09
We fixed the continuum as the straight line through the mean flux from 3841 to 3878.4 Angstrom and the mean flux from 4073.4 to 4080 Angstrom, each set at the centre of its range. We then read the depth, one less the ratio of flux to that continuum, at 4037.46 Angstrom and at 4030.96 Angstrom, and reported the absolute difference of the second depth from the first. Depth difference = 0.12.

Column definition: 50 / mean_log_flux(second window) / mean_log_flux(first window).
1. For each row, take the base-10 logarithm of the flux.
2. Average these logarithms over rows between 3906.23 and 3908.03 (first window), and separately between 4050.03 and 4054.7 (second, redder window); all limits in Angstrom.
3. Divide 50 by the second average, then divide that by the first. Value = 65.5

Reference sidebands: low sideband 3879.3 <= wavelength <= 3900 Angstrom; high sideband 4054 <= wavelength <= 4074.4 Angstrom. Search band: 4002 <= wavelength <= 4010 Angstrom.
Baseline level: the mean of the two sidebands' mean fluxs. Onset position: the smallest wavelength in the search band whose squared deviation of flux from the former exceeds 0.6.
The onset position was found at 4002.29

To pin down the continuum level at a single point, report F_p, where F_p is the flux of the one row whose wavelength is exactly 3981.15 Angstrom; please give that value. 6.855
